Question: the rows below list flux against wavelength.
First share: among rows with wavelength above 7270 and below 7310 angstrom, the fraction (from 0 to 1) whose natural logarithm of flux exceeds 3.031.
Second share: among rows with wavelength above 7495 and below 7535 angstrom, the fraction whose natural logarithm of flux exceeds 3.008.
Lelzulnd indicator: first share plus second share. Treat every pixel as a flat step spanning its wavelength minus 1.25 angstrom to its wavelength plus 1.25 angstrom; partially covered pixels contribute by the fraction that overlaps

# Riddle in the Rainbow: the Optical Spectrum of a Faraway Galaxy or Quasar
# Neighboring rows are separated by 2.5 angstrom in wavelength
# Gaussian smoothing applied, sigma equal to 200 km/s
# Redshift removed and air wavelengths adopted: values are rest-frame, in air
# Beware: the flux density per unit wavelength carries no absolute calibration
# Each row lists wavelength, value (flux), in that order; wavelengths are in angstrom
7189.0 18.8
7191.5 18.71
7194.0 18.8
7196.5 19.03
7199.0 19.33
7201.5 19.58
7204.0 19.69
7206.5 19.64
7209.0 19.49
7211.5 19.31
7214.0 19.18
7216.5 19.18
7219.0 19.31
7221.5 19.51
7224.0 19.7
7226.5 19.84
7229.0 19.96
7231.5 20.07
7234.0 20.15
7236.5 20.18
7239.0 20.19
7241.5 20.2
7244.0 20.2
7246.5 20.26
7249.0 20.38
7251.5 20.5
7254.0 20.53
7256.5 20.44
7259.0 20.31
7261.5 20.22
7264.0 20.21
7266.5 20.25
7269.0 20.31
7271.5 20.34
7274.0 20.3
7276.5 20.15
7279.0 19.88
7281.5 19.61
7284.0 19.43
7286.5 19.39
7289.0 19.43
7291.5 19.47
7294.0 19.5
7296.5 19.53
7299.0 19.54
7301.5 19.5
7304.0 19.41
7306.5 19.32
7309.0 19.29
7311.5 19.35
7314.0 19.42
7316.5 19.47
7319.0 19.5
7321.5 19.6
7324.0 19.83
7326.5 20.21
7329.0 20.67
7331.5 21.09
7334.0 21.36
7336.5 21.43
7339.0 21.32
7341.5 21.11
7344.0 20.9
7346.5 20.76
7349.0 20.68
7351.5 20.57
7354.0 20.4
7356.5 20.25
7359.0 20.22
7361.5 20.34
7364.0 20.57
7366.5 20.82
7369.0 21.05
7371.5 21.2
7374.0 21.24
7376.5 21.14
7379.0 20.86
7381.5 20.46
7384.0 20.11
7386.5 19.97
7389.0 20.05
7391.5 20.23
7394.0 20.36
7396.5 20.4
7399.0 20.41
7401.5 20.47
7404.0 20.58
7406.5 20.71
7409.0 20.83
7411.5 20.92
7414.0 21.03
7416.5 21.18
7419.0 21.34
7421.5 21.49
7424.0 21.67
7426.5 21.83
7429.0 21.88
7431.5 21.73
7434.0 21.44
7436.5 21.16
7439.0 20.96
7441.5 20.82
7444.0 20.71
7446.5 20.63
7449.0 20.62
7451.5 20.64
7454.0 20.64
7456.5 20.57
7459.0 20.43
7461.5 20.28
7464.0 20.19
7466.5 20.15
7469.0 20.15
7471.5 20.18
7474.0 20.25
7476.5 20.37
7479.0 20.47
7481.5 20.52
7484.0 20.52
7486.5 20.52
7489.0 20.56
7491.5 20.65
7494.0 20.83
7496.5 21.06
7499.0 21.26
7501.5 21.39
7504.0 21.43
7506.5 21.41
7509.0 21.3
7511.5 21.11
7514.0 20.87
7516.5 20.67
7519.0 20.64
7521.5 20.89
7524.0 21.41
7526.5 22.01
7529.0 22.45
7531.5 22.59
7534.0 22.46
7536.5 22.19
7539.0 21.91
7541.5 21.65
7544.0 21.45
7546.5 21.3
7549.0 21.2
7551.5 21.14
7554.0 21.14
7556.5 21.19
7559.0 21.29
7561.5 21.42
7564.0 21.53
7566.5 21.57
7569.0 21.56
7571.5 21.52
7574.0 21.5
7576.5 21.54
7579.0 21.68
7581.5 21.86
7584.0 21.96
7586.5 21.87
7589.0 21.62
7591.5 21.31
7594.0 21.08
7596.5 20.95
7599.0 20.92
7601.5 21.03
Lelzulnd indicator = 1.00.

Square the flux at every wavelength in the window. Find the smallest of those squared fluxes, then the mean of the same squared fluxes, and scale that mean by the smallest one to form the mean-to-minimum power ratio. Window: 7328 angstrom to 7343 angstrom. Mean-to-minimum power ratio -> 1.05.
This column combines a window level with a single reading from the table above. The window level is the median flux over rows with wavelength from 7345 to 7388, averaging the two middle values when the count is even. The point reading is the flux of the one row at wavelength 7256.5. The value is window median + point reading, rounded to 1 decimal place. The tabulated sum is 41.0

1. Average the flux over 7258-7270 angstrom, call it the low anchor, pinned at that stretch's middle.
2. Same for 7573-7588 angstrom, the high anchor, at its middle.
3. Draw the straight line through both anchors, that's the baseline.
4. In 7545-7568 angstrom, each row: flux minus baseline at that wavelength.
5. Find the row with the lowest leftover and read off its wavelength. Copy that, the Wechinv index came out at 7554.0 angstrom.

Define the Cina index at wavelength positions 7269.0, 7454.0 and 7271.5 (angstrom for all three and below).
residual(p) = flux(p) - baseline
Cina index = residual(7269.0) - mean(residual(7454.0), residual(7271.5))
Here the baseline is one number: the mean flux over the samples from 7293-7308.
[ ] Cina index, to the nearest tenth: -0.2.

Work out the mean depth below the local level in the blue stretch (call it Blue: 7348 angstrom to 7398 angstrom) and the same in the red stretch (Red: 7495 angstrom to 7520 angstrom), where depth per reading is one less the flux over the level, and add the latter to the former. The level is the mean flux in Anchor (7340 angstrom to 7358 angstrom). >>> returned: -0.02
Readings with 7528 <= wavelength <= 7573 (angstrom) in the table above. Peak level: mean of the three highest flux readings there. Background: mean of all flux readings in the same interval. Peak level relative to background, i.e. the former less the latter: 0.86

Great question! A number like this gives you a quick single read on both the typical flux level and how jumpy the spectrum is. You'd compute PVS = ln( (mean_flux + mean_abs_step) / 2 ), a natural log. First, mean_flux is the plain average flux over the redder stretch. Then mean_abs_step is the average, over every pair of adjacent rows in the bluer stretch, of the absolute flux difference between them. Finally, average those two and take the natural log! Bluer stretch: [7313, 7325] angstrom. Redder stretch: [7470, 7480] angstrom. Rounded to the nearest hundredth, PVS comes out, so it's 2.32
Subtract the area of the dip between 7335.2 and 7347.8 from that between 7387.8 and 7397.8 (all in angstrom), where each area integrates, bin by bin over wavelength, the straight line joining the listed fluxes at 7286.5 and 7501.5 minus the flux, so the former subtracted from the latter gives 16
